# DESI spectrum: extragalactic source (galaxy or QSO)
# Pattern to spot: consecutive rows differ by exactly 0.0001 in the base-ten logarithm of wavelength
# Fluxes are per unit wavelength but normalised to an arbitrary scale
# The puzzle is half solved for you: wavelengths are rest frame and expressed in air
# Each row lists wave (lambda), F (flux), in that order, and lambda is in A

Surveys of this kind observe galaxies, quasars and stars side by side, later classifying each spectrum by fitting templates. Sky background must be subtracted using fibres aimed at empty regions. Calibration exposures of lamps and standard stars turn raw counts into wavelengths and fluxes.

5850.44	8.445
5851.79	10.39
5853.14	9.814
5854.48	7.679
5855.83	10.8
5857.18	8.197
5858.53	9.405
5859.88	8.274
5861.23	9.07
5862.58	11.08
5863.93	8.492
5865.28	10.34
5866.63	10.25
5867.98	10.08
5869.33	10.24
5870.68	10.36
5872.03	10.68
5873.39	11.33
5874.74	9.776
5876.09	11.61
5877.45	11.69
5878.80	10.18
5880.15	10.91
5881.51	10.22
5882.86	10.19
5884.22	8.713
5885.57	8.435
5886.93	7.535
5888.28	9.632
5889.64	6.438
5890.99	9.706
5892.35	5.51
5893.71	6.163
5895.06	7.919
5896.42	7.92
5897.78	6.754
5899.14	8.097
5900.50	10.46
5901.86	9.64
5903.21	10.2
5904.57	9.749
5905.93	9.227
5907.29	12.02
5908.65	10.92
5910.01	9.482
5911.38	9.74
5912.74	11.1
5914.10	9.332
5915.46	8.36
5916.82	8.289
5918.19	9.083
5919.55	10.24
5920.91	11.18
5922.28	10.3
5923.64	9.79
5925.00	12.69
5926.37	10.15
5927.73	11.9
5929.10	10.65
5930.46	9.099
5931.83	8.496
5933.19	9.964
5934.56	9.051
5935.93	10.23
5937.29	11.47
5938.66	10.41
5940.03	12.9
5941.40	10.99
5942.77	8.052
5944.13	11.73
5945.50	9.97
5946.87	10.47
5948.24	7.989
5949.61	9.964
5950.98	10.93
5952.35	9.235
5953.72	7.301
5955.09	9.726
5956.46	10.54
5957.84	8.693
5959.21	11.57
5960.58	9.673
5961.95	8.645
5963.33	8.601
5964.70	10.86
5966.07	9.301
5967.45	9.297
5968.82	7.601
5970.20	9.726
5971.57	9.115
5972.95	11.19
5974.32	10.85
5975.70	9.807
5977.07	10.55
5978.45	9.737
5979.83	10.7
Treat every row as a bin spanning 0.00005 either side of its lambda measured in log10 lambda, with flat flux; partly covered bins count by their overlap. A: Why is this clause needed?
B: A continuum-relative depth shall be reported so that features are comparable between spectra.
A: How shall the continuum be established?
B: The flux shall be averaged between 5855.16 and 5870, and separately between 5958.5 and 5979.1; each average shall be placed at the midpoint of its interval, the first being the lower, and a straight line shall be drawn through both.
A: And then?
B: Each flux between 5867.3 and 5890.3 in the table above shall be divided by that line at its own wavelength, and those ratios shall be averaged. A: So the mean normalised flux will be 1.022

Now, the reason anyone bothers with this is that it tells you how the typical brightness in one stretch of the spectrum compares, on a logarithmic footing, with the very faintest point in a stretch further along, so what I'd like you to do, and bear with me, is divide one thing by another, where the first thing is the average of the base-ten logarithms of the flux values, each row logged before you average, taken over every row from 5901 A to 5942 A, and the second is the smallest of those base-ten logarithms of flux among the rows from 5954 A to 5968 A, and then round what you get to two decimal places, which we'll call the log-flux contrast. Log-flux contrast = 1.08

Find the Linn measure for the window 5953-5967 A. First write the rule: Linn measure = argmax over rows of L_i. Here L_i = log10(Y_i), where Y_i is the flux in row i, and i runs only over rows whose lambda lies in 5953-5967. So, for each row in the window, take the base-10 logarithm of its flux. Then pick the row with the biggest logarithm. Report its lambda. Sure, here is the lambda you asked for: 5959.21 A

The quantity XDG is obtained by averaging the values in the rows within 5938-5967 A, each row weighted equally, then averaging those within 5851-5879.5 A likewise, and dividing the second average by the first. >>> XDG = 1.011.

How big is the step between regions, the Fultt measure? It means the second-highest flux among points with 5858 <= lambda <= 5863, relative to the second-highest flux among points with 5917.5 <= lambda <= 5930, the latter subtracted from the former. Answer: -2.5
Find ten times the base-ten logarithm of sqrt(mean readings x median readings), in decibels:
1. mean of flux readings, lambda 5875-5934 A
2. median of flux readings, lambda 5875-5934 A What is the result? 9.8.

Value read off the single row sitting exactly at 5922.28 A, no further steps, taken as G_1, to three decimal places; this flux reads 10.300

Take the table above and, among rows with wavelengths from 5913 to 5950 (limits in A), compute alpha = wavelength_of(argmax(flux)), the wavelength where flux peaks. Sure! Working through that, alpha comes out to 5940.03 A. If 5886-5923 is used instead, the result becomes 5907.29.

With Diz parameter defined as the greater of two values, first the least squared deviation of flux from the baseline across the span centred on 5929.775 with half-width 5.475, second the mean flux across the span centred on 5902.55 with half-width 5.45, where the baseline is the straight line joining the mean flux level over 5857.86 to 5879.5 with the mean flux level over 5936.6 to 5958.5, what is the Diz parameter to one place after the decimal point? 9.5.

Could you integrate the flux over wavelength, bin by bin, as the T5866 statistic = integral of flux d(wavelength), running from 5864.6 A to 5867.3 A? 27.8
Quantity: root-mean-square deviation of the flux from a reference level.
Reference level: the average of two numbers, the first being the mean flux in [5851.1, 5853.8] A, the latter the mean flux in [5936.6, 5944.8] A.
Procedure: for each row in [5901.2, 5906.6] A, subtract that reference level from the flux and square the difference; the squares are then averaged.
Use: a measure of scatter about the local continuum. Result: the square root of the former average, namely 0.9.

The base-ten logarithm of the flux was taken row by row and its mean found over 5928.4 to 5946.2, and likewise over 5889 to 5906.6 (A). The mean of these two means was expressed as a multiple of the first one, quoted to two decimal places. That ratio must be 0.95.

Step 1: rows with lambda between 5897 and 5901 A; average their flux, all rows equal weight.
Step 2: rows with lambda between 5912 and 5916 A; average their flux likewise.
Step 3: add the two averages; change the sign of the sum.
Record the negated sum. -18.0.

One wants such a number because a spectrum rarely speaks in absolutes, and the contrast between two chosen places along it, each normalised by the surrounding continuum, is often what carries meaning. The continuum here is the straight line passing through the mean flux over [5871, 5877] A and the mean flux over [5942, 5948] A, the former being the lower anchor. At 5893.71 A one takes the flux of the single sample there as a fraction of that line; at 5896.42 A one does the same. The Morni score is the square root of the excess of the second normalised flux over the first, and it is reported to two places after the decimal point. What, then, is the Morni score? 0.41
